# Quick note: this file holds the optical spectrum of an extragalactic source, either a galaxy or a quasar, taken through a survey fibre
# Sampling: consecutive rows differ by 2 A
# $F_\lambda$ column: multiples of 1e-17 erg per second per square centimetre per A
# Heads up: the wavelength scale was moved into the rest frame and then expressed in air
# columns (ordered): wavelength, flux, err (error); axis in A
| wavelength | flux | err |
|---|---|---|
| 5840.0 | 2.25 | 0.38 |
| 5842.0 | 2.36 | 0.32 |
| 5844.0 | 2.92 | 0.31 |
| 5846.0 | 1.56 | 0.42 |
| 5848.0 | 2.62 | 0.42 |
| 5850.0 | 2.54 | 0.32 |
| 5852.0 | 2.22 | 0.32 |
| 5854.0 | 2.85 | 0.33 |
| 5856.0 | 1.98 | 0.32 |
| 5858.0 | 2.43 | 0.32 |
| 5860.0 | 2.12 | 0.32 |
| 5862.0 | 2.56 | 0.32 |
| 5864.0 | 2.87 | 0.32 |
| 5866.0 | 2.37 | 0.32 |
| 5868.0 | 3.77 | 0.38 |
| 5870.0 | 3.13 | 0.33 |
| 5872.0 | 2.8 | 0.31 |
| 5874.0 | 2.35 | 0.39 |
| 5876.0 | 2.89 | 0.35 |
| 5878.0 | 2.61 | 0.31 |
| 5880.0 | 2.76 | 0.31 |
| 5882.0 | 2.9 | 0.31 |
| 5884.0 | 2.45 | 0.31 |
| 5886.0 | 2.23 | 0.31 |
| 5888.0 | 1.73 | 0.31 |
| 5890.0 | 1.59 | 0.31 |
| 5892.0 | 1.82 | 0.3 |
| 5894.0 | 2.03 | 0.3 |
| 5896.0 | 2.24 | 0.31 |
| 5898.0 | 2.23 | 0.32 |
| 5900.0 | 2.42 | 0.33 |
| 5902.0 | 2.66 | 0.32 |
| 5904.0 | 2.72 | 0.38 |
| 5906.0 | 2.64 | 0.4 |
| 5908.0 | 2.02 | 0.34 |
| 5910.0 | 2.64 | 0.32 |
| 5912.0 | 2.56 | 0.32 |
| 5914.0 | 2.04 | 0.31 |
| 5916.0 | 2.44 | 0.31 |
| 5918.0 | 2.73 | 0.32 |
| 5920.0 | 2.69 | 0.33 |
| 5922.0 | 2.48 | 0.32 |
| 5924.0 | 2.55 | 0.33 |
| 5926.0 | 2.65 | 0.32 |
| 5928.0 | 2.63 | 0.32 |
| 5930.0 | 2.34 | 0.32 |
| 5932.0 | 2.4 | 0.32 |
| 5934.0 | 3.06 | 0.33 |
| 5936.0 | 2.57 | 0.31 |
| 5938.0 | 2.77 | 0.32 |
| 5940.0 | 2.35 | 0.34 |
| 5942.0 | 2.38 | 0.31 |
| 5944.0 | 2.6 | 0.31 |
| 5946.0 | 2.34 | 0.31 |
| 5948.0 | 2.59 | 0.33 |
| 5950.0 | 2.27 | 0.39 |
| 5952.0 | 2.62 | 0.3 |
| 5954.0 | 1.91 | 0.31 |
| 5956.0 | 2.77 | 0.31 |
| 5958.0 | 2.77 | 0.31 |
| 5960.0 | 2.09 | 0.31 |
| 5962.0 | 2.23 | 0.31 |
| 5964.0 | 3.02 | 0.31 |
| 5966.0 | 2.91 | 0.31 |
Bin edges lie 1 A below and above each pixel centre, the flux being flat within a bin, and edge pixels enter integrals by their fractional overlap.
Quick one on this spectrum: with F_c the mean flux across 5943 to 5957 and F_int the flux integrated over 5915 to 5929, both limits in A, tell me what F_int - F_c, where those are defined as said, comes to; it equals 34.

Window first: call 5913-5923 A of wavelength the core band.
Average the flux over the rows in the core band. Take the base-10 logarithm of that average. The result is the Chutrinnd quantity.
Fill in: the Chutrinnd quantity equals 0.394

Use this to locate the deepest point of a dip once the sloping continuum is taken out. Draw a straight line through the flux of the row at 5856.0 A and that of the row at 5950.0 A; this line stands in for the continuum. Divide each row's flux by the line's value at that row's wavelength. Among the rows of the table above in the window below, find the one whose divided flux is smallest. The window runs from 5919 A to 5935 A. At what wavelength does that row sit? 5930.0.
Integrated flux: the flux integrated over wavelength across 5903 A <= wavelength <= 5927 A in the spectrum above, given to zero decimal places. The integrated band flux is 60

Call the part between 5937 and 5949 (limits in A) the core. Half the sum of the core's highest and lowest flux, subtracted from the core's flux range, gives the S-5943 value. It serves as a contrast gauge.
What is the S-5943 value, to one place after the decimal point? -2.1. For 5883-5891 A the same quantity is -1.2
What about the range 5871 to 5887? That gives -1.9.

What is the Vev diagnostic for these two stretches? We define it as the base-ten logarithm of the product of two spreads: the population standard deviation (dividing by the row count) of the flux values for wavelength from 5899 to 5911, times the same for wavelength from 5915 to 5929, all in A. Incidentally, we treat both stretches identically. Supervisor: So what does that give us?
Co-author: -1.6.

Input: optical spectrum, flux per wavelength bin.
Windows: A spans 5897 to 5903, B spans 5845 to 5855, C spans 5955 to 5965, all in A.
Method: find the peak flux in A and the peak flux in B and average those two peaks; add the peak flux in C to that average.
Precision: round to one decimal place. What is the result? 5.8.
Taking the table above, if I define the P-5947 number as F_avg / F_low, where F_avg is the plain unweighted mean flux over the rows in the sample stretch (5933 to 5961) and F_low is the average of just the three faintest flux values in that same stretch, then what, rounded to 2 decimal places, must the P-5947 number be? 1.20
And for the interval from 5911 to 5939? 1.13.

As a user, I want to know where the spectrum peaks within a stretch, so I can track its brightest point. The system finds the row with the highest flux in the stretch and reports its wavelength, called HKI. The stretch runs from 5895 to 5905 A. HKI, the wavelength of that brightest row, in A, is 5904.0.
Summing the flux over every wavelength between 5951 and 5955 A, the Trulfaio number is 4.5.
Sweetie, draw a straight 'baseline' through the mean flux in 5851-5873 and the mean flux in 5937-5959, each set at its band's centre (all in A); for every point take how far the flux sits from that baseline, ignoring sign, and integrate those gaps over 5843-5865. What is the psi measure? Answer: 7.8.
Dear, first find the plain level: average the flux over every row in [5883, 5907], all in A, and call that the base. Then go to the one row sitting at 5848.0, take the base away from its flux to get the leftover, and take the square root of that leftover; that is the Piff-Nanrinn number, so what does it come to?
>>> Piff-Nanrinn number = 0.62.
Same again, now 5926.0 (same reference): 0.65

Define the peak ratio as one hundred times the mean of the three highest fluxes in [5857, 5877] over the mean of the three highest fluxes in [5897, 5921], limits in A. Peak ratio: 120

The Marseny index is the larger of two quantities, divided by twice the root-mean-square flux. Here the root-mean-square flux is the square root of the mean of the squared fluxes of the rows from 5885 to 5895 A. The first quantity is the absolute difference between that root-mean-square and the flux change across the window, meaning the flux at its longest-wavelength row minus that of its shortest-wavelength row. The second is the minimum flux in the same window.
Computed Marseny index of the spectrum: 0.55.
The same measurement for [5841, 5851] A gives 0.46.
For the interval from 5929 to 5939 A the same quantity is 0.44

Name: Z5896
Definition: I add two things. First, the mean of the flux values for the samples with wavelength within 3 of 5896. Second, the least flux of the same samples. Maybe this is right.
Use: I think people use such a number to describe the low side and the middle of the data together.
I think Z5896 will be 4.2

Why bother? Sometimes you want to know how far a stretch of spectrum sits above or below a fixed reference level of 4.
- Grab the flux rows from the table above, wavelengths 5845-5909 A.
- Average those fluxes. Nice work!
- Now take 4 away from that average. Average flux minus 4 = -1.56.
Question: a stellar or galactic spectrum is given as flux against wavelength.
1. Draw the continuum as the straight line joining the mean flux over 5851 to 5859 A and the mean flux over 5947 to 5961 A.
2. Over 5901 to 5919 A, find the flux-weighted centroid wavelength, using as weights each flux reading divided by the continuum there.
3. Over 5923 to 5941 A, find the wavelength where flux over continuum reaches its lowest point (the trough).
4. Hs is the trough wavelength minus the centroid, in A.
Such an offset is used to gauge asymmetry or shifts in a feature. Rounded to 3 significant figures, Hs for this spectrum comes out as 20.1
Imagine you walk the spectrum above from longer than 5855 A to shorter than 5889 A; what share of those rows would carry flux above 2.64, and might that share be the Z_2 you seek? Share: 0.412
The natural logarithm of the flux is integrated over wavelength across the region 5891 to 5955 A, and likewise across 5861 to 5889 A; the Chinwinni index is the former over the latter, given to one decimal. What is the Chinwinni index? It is 2.1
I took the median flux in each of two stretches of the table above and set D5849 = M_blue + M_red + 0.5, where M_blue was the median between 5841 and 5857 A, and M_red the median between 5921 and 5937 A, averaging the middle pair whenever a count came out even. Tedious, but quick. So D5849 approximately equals 5.5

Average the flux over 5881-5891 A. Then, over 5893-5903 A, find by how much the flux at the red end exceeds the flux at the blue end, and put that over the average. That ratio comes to 0.3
